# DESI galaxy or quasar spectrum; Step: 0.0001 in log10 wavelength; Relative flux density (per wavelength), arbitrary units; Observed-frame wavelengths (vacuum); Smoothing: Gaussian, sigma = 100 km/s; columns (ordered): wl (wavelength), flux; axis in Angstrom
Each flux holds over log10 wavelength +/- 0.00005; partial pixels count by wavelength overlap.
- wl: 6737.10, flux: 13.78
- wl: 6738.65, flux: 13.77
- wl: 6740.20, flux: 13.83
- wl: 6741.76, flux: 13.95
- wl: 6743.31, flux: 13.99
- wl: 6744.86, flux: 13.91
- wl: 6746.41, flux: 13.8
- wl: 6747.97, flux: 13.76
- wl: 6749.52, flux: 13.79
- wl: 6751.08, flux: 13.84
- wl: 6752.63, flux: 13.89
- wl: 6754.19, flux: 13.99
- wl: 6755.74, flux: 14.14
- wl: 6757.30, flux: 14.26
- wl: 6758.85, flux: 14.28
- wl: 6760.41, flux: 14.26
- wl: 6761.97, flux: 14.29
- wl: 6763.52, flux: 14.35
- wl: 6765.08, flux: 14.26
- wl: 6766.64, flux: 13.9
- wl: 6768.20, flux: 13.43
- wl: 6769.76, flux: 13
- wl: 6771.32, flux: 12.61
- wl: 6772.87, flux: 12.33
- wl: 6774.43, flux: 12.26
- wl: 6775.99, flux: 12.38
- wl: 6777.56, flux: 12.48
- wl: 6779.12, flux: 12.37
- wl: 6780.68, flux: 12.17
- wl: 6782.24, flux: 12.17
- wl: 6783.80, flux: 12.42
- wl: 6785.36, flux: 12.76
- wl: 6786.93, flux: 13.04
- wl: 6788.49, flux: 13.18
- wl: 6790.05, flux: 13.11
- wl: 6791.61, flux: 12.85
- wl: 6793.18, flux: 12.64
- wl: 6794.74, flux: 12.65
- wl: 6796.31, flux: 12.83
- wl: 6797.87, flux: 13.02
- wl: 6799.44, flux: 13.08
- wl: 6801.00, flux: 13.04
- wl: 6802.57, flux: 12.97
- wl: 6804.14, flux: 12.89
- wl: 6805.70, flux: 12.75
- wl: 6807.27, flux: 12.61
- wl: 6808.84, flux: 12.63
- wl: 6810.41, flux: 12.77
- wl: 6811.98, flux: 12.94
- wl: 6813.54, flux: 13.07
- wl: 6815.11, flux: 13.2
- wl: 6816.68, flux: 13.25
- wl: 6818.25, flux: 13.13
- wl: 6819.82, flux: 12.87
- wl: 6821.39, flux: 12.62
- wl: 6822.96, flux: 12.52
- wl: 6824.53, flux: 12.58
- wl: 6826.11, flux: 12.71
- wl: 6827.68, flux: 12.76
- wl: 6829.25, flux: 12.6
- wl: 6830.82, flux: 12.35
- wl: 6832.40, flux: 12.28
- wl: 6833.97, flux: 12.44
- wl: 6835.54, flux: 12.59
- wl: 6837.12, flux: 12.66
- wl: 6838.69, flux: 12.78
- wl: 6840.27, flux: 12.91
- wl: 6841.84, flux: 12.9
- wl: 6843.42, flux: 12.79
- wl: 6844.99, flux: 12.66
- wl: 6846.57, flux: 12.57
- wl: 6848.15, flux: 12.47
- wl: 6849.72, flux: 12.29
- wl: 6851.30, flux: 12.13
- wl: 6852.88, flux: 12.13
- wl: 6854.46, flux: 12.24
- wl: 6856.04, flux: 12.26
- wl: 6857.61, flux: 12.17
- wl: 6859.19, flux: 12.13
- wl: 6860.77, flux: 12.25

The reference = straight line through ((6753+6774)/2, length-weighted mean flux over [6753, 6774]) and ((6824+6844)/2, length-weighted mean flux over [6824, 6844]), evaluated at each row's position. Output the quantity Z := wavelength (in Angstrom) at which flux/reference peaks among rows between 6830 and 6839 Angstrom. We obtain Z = 6838.69 Angstrom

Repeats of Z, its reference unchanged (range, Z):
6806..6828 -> 6816.68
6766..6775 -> 6766.64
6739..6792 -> 6763.52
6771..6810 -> 6799.44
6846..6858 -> 6846.57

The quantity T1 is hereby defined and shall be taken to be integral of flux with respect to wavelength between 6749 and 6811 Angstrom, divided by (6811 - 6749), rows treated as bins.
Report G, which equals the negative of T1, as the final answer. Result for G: -13.14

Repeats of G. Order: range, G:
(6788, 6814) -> -12.88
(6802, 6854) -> -12.69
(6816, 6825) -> -12.84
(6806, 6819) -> -12.94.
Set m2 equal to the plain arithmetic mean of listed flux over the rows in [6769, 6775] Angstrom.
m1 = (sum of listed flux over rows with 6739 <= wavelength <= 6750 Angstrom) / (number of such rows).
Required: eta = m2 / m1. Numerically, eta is 0.91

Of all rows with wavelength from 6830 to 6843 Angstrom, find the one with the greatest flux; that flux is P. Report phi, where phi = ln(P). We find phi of 2.56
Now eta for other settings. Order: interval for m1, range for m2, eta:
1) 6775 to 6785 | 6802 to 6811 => 1.04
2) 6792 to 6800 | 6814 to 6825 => 1.00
